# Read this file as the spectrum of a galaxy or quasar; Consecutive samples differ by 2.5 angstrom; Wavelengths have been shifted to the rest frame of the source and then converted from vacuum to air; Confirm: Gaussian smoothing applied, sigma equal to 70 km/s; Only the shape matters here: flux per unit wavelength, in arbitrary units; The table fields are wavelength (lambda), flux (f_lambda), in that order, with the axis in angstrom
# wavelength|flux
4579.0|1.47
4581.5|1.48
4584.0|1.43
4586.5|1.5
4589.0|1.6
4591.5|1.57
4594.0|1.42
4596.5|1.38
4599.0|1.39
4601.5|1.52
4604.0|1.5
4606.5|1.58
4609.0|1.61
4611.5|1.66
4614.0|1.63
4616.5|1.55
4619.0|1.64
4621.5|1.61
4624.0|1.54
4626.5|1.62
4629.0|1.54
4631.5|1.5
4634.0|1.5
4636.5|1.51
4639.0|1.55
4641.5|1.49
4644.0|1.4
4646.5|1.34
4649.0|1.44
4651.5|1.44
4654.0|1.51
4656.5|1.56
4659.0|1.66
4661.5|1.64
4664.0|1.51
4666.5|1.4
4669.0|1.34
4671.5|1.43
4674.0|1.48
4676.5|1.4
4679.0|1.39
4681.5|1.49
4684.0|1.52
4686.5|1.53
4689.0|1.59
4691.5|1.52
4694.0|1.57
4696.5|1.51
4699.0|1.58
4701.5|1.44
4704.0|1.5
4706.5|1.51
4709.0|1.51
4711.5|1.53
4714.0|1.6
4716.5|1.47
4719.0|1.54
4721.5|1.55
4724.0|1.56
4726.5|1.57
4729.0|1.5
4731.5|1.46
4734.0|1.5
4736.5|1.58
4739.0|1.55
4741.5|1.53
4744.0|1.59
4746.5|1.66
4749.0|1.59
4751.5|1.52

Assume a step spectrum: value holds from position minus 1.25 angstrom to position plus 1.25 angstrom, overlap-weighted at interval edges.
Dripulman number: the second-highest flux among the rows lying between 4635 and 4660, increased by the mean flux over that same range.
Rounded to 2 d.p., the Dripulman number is 3.05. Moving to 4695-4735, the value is 3.10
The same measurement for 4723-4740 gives 3.10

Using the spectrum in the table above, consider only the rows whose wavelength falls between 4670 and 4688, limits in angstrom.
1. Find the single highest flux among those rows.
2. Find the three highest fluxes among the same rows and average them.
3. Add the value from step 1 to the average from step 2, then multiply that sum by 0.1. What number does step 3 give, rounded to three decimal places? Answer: 0.304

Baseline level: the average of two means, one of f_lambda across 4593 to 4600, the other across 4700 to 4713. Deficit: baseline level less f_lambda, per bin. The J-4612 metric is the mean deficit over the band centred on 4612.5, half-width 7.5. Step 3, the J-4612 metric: -0.16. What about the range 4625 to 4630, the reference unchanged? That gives -0.13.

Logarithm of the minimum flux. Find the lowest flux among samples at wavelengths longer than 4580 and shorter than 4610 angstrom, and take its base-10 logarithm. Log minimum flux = 0.140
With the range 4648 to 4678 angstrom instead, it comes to 0.127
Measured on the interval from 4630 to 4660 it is 0.127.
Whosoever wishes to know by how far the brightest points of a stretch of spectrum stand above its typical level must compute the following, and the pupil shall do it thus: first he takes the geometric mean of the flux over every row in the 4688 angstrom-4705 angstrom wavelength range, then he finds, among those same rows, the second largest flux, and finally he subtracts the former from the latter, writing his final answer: 0.051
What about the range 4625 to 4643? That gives 0.021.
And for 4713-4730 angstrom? 0.029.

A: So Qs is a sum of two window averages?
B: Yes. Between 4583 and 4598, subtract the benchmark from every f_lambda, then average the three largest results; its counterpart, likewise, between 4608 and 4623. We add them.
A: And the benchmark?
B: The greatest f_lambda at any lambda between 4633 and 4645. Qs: 0.10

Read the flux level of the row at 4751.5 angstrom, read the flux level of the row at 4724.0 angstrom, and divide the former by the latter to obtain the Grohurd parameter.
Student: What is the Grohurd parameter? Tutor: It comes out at 0.97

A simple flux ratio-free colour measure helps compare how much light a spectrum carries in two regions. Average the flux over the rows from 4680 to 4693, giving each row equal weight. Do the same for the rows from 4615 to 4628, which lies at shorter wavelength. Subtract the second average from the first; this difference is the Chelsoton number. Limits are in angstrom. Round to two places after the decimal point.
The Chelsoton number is -0.06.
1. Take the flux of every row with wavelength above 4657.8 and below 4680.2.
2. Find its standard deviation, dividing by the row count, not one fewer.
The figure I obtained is 0.11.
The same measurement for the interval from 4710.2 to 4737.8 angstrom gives 0.04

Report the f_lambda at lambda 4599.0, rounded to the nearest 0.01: 1.39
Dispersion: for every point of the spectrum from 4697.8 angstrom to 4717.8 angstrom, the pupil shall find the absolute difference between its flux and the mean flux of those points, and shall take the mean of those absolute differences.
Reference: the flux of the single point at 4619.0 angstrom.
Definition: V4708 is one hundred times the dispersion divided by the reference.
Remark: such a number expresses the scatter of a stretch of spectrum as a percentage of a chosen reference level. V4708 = 2.4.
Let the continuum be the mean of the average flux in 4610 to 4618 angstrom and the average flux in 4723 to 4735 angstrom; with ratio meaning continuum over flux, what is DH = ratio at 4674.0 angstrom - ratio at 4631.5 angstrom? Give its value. 0.014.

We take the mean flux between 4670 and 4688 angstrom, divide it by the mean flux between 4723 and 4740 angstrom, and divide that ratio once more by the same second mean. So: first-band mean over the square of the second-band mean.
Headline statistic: 0.624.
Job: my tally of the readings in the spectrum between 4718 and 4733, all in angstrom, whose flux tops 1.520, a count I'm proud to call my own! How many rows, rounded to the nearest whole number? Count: 4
